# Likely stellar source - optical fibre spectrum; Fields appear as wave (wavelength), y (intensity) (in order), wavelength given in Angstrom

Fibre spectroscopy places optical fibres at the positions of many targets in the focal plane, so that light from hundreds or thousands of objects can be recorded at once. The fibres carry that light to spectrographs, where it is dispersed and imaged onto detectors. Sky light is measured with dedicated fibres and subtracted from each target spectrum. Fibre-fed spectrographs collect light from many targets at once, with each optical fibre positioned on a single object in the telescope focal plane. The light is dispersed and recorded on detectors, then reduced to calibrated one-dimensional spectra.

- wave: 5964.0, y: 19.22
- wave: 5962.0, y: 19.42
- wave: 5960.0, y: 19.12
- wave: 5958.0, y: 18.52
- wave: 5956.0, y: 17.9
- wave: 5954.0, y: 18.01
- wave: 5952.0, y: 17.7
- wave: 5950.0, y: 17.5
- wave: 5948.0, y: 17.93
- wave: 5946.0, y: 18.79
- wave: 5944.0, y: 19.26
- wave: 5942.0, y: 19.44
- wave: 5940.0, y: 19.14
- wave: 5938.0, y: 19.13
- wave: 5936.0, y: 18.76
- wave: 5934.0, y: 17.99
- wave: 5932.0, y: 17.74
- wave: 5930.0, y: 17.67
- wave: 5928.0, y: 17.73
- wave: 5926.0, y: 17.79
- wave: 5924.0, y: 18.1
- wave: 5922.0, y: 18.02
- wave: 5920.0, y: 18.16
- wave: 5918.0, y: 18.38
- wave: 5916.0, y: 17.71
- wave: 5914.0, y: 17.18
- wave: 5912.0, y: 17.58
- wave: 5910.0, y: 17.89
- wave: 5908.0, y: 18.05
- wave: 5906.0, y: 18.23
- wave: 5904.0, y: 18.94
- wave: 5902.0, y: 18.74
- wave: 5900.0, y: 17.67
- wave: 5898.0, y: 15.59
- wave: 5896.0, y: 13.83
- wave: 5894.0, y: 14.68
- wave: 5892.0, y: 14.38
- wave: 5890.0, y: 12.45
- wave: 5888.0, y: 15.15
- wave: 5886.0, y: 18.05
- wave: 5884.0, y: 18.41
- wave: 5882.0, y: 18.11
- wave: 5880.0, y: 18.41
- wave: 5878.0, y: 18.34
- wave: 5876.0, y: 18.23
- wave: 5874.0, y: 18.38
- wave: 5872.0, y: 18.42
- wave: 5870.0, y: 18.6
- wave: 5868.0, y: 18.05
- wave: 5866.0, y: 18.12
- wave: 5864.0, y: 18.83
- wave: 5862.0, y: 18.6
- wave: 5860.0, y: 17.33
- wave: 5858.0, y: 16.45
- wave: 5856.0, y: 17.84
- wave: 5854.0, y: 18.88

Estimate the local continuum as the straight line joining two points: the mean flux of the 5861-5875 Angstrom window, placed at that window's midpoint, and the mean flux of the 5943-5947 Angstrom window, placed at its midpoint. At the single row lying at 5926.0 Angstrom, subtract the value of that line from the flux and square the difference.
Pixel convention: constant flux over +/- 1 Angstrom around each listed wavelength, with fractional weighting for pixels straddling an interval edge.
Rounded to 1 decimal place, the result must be 1.2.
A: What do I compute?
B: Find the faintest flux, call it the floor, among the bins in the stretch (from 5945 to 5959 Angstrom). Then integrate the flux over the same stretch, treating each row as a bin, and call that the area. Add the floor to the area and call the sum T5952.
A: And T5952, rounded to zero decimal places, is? 270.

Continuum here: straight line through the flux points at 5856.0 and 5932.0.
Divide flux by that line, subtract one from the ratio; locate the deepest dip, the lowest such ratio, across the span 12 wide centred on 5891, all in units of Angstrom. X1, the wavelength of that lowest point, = 5890.0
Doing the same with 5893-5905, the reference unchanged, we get 5896.0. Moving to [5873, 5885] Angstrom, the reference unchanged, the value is 5882.0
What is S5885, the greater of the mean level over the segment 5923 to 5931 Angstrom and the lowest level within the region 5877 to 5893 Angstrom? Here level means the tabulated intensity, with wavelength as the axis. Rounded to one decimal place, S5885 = 17.8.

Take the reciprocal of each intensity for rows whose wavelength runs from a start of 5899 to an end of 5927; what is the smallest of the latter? 0.0528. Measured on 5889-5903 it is 0.0534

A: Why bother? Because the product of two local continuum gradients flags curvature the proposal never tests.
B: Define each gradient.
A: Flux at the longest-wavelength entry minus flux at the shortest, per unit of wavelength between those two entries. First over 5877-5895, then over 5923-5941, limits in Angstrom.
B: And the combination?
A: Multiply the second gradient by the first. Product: -0.015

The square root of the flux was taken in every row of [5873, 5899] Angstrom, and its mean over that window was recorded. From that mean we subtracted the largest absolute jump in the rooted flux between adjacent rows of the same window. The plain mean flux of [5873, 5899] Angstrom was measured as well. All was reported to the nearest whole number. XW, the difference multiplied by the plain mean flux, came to 61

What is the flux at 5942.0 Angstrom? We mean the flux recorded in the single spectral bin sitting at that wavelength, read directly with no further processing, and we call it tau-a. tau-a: 19.44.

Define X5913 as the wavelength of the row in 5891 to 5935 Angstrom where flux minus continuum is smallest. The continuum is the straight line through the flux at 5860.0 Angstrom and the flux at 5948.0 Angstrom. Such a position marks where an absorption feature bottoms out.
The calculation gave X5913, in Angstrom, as 5896.0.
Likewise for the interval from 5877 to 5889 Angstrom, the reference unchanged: 5888.0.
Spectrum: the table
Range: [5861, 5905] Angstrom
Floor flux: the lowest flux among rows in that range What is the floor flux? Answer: 12.45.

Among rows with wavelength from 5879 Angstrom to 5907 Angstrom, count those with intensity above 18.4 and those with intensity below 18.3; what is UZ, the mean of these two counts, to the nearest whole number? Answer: 7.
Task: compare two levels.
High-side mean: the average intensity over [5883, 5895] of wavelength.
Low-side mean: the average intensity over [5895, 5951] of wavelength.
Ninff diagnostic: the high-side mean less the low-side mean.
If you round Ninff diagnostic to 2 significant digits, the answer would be -2.4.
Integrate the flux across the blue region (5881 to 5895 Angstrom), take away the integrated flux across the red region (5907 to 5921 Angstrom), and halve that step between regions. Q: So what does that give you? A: -14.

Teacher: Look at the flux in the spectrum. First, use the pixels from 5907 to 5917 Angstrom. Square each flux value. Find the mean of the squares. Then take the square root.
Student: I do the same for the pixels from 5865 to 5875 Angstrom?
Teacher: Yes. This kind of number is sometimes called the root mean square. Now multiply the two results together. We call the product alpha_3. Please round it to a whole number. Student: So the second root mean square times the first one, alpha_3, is 324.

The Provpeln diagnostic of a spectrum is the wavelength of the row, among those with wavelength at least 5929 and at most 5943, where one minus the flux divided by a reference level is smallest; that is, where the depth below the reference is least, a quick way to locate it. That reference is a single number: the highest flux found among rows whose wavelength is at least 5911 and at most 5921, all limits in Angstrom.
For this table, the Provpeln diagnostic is 5942.0 Angstrom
